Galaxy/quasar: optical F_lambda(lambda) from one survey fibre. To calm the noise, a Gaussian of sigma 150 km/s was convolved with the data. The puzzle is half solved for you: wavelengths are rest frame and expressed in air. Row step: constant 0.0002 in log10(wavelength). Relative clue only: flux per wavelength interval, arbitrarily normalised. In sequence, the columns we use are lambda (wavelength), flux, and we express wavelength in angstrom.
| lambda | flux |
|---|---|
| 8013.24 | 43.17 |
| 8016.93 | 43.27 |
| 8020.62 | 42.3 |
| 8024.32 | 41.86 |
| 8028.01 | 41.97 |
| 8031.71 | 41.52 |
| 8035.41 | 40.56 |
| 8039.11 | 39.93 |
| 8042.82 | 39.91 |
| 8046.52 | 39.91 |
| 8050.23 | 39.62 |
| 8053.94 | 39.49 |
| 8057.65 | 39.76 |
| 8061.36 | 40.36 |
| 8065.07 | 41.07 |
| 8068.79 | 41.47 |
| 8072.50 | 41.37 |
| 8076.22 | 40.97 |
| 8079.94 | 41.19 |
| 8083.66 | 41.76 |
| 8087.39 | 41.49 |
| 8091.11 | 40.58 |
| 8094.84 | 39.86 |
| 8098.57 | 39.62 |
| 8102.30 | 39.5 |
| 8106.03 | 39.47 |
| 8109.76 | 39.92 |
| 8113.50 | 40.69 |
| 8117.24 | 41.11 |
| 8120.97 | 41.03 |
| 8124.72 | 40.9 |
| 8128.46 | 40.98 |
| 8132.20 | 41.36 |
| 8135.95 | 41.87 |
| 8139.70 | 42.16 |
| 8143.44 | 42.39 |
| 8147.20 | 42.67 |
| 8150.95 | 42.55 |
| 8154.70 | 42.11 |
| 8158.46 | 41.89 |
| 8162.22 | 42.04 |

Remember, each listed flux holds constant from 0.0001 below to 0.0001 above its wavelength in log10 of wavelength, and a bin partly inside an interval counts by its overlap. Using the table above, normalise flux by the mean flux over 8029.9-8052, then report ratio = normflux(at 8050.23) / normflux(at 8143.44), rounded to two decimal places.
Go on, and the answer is 0.93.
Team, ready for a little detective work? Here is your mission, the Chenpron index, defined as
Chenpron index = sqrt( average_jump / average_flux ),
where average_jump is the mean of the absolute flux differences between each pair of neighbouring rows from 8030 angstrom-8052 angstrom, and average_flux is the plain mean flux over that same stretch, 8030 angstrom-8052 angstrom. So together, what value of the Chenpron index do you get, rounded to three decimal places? 0.097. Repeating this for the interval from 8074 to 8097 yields 0.115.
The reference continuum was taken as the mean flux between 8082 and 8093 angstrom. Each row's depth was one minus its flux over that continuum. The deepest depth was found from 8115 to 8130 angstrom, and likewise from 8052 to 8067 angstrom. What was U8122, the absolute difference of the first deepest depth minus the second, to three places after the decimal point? 0.034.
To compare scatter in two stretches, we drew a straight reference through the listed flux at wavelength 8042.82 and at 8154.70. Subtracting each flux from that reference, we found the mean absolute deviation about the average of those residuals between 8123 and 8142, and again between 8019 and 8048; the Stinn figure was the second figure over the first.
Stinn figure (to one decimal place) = 2.9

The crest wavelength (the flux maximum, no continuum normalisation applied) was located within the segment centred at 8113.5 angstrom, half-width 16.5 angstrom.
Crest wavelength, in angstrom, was 8117.24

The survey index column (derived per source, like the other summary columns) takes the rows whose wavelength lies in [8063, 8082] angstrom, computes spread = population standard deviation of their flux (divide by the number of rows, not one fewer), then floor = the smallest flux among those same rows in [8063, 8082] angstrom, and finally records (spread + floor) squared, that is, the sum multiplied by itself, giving 1694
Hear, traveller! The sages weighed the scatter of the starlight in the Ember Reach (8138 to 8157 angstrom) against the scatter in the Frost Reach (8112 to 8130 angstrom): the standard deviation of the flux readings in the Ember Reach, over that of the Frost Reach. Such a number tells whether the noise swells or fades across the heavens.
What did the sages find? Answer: 1.5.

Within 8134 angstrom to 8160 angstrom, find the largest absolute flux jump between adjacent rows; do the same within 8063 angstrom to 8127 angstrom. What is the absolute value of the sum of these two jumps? 1.35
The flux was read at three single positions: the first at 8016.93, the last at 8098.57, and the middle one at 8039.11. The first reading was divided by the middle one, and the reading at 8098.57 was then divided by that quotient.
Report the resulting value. 36.6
